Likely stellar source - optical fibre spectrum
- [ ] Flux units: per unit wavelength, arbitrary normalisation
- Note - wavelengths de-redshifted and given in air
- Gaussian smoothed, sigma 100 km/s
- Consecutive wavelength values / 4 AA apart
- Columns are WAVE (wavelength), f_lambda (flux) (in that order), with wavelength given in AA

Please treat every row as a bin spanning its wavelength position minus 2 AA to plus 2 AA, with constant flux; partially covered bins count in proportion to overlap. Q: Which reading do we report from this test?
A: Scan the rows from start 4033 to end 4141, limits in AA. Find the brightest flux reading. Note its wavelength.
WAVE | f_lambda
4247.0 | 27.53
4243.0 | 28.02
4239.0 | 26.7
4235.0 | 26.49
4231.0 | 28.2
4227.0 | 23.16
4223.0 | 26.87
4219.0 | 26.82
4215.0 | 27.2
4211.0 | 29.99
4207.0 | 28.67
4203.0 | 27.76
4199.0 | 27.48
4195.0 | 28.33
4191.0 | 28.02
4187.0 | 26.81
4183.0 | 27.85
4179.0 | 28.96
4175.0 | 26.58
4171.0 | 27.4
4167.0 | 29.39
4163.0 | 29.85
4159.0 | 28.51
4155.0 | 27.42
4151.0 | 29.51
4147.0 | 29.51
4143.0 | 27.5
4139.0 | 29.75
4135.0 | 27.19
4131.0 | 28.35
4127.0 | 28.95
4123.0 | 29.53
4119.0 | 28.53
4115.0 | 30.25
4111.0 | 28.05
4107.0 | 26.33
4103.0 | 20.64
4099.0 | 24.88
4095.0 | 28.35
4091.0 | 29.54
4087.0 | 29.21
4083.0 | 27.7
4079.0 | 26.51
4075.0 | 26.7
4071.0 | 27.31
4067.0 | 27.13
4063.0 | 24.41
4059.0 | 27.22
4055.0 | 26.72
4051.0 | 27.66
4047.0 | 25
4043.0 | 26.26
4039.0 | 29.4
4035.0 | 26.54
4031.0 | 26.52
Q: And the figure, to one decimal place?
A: 4115.0 AA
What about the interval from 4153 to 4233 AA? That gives 4211.0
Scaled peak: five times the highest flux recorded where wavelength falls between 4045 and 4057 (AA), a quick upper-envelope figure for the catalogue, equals 138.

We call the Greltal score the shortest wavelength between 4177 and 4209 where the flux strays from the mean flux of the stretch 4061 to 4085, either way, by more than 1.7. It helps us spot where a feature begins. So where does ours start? 4179.0 AA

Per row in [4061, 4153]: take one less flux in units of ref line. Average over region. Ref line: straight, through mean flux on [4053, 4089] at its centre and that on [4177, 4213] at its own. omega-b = -0.01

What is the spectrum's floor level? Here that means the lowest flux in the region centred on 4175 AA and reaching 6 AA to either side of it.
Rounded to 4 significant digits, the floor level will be 26.58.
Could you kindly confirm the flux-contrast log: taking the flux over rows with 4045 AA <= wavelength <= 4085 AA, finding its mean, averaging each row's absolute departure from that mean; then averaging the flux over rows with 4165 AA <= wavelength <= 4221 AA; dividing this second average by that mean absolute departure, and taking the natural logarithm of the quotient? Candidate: 3.56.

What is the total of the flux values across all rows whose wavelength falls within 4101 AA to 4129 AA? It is 192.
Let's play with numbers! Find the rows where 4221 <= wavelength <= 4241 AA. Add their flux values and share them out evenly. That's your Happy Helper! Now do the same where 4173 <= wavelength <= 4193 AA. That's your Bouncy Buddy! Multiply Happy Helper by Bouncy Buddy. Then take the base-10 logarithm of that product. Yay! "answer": 2.86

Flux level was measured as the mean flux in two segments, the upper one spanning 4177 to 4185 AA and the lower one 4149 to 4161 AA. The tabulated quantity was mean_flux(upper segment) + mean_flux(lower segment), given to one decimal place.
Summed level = 56.9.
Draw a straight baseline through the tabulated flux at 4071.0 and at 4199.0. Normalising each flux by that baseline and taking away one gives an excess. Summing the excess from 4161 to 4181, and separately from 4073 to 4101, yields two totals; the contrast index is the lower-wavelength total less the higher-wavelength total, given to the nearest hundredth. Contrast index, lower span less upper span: -0.12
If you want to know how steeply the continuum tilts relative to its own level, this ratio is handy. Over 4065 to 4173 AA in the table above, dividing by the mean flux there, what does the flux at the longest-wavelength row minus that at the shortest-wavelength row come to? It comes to 0.0097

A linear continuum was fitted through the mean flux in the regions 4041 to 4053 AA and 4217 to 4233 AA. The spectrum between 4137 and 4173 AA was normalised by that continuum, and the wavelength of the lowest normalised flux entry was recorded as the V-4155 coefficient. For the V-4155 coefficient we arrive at 4171.0 AA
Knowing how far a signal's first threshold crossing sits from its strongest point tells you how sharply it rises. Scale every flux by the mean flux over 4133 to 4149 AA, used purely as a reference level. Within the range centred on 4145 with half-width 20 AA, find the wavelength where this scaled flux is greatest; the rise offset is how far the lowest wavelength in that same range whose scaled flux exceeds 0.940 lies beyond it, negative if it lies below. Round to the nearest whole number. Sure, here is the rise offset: -36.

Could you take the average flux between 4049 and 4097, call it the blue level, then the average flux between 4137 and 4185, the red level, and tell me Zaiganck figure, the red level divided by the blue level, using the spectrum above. 1.04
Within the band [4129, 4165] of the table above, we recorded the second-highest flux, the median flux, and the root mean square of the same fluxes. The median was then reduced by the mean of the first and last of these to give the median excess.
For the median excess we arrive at -0.68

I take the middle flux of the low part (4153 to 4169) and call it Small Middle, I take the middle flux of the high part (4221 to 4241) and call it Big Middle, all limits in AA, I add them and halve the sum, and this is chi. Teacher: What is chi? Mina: 27.8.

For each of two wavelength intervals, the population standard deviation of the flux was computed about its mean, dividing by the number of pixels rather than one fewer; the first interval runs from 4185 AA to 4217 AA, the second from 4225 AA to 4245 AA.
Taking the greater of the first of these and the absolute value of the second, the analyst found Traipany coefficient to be 1.81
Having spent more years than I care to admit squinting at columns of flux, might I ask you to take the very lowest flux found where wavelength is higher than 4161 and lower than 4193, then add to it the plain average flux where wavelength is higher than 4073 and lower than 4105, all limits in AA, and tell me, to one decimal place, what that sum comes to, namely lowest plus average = 53.3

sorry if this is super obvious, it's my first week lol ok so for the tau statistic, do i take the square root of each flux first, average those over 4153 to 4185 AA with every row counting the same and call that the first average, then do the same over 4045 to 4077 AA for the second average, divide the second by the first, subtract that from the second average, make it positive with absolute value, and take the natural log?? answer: 1.43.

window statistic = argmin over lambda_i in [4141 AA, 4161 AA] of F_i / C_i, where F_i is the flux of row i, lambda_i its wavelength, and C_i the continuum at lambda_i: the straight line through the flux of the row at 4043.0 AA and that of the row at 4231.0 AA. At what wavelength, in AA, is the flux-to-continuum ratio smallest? 4155.0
